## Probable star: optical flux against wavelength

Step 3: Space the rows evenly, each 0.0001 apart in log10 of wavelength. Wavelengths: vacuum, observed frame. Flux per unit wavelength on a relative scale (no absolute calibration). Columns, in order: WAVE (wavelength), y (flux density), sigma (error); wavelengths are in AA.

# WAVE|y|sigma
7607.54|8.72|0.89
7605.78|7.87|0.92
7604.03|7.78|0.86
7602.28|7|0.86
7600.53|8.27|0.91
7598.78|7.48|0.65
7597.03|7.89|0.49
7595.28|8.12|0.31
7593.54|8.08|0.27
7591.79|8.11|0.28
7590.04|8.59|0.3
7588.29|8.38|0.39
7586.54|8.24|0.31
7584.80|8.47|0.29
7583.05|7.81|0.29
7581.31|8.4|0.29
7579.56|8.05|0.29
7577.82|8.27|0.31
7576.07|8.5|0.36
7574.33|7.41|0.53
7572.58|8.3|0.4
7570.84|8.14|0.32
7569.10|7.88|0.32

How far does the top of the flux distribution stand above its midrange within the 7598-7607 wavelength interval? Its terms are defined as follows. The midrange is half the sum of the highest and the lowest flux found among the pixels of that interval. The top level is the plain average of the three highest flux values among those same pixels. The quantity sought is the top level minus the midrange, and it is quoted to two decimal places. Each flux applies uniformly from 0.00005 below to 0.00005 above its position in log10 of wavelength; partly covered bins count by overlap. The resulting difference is 0.34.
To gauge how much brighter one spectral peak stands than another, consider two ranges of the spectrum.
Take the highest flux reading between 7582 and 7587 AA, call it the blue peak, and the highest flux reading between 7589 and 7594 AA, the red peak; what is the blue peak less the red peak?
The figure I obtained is -0.12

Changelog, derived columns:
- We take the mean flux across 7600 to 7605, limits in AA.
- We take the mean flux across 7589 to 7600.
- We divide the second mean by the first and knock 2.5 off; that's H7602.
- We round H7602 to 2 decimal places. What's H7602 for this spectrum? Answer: -1.45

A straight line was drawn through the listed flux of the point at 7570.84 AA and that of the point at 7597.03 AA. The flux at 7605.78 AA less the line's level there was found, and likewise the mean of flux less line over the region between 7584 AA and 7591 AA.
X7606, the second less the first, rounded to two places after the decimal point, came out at 0.37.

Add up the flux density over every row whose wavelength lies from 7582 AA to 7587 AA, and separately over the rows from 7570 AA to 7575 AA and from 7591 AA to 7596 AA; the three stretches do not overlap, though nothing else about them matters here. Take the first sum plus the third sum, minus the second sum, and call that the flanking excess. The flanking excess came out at 25.0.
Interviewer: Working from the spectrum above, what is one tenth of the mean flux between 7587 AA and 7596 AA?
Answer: 0.826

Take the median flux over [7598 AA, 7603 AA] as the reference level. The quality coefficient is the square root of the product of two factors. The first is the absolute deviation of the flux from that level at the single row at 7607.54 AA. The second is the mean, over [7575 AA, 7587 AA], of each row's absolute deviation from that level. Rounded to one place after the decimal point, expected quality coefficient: 1.0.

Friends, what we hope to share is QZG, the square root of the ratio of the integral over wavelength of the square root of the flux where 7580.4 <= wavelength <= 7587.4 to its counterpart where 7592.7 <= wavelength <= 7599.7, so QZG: 1.01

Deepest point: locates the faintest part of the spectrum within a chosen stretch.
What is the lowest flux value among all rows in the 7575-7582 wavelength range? 8.05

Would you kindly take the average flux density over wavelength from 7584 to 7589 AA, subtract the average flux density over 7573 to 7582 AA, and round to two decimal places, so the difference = 0.24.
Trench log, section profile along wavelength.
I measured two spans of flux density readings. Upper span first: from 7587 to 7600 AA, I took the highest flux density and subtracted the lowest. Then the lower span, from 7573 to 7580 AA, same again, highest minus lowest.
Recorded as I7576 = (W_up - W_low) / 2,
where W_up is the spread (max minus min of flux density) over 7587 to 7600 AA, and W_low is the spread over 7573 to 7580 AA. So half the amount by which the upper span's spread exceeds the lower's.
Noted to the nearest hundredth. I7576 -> 0.01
